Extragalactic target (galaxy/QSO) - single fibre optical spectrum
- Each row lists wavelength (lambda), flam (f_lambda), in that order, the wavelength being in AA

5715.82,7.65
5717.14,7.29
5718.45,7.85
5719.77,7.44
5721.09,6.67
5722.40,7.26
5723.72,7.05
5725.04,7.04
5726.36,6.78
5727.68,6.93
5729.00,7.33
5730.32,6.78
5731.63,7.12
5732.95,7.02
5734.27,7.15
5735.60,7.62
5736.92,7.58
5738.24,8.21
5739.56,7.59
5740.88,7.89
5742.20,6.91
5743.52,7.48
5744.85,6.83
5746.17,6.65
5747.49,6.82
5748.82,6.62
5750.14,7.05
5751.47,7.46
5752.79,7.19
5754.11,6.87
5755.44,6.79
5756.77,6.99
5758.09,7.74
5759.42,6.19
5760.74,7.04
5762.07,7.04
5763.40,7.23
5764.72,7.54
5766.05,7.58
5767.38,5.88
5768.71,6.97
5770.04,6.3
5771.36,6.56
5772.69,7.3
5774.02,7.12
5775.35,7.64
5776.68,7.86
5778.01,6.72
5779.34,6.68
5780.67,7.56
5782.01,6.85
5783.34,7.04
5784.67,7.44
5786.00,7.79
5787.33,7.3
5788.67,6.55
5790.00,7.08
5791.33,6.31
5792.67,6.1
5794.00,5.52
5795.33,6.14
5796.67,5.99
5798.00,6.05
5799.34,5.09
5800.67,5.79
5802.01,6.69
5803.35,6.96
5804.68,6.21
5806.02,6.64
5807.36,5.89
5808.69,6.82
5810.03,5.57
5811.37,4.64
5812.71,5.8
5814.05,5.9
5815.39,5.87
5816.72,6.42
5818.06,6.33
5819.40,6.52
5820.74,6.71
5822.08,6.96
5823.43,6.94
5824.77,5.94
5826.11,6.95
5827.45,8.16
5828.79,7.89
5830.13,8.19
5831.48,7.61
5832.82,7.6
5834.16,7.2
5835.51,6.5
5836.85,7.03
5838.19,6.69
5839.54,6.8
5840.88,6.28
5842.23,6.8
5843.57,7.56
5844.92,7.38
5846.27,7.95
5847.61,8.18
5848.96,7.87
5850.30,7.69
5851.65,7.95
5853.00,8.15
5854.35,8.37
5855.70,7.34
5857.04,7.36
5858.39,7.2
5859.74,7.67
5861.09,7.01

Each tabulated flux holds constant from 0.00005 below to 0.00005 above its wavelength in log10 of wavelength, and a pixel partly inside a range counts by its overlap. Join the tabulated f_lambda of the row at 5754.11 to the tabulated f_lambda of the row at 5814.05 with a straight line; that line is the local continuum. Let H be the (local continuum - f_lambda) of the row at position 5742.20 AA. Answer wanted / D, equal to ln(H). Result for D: -1.9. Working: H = 0.15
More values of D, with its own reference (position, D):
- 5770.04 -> -1.2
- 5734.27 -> -3.2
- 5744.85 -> -1.7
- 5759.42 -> -0.5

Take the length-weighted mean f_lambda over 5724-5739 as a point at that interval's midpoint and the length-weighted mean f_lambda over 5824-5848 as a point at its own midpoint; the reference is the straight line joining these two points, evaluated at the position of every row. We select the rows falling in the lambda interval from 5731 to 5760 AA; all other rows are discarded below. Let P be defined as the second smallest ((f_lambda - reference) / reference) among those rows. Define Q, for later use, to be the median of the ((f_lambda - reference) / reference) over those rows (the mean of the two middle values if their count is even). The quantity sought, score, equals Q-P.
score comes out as 0.06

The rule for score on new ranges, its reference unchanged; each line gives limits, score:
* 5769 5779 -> 0.08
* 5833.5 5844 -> 0.04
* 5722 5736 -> 0.04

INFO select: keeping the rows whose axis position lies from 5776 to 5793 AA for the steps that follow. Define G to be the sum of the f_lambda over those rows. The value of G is 91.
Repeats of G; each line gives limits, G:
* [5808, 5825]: 80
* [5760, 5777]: 92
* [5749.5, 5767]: 93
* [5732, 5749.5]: 94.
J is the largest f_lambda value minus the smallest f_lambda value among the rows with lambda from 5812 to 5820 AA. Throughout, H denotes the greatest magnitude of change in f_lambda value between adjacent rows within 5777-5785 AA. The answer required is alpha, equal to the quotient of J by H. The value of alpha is 0.8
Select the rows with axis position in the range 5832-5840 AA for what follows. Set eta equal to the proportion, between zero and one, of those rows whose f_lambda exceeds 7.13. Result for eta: 0.33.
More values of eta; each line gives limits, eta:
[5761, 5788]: 0.50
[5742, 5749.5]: 0.17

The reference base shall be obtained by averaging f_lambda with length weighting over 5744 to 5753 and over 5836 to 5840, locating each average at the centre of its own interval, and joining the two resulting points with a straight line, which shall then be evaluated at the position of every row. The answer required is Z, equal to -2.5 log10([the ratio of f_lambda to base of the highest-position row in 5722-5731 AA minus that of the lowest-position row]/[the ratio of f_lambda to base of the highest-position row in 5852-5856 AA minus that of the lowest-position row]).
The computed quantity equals 0.61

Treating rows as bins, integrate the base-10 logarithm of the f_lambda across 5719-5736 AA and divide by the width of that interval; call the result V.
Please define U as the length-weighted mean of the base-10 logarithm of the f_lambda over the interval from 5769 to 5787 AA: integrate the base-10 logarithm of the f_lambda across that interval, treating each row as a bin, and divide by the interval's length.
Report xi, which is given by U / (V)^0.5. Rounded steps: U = 0.853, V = 0.850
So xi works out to 0.93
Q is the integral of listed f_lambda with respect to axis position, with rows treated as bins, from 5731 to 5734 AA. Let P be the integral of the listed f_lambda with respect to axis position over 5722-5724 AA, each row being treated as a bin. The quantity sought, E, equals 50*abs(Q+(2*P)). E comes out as 2493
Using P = 14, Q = 21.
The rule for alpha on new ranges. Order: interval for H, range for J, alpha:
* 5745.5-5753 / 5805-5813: 5.1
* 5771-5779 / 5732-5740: 1.0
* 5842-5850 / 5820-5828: 2.9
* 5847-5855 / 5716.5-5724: 3.8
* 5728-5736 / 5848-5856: 1.9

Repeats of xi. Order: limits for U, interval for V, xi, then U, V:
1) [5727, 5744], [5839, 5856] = 0.92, 0.866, 0.878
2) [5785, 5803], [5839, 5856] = 0.86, 0.801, 0.878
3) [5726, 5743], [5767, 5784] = 0.94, 0.864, 0.842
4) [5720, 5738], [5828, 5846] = 0.92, 0.853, 0.857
